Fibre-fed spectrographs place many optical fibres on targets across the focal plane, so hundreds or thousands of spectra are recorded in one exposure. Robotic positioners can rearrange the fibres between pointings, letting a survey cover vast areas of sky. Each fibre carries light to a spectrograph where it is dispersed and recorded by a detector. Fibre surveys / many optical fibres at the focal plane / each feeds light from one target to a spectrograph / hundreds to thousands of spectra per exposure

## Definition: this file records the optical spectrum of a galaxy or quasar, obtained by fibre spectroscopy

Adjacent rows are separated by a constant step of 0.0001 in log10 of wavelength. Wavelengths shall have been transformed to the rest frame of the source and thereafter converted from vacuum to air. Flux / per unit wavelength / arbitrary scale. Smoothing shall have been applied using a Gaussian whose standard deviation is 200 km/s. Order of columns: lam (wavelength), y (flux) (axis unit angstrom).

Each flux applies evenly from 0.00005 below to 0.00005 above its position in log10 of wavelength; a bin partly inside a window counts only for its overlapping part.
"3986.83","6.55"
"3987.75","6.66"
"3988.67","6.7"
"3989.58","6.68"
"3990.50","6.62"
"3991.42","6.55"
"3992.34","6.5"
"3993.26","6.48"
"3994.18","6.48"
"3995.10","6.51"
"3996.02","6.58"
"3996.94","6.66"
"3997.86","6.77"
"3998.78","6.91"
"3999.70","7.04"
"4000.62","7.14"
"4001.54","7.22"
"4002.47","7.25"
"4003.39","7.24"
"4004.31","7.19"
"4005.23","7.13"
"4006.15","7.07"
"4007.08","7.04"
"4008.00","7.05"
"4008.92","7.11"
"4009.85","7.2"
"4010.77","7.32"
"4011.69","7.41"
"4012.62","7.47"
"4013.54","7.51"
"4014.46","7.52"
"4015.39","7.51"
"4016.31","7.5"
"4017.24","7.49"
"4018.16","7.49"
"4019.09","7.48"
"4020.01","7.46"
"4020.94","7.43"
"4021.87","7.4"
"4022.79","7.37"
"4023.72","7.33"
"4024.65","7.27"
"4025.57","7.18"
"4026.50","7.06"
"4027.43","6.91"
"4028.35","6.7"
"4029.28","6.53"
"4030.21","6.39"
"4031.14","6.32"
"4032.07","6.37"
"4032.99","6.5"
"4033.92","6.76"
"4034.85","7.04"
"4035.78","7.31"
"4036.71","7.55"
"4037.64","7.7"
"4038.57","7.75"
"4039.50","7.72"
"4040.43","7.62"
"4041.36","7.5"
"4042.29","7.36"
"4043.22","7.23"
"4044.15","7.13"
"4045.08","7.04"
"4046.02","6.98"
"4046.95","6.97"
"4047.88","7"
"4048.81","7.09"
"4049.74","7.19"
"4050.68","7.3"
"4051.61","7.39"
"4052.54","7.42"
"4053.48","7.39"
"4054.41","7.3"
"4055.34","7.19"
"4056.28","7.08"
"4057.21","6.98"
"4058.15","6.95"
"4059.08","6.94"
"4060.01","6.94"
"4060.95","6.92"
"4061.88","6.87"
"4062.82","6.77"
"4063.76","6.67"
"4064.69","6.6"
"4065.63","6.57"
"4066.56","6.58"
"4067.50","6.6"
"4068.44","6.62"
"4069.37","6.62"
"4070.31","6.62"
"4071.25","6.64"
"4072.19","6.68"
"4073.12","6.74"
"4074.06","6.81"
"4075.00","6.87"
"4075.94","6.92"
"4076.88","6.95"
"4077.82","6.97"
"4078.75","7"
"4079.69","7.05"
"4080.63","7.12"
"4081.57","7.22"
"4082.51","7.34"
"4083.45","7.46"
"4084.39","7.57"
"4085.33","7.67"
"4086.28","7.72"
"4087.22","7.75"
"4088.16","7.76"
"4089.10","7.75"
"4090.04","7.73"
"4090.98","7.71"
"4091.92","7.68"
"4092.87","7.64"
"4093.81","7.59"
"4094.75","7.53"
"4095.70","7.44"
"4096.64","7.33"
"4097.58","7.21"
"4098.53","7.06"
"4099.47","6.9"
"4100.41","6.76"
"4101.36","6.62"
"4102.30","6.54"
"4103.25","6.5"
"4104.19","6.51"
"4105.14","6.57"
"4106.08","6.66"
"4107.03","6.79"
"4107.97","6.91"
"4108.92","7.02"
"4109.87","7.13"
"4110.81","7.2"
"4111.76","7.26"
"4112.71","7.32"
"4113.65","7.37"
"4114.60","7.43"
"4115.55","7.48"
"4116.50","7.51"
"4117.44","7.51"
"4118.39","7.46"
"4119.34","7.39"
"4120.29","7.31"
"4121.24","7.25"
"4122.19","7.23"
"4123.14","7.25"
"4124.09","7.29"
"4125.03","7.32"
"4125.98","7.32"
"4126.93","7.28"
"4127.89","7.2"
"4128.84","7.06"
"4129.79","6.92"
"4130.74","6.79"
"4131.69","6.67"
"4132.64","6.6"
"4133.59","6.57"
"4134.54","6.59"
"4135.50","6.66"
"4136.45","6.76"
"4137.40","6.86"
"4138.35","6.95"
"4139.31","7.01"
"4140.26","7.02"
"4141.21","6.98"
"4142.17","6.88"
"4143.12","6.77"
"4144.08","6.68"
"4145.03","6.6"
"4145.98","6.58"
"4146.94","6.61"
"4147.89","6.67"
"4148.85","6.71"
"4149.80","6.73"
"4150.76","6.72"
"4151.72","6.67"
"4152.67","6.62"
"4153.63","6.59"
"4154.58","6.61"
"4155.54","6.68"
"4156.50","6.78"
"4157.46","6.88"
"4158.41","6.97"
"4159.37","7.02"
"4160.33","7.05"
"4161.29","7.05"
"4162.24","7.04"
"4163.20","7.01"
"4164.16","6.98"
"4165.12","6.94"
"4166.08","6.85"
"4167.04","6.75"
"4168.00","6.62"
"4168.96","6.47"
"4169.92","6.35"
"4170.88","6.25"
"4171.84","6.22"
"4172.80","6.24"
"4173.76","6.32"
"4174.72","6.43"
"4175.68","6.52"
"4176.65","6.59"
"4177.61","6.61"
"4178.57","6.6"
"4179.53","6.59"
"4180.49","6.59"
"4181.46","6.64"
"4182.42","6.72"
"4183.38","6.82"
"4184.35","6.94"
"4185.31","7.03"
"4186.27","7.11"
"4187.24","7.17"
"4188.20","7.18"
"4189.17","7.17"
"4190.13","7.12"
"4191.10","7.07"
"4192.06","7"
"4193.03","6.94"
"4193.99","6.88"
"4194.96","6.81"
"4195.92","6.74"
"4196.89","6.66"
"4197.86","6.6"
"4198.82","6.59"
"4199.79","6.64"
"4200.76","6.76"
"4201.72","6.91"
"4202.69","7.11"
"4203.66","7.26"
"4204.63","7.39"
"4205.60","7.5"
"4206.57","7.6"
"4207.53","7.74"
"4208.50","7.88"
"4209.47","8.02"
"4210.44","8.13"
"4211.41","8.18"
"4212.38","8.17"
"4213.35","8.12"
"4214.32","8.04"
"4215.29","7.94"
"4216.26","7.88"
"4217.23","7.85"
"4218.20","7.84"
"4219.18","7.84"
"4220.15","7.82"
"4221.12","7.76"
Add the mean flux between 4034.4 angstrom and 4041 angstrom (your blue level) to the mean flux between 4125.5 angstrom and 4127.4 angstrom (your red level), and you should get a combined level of 14.83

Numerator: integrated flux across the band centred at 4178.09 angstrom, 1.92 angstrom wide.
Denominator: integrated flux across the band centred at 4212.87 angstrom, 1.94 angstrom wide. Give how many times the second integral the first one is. 0.80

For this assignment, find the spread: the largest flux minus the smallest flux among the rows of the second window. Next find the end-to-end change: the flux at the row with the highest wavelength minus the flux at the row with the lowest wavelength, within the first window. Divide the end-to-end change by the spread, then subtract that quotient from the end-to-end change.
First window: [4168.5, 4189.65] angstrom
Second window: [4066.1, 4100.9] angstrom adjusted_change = 0.11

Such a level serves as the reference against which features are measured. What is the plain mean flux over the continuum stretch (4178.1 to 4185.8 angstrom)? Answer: 6.7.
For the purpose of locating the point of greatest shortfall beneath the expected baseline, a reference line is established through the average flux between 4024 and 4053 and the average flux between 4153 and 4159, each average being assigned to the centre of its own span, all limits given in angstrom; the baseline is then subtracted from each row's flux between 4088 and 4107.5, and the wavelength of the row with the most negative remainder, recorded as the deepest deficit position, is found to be 4103.25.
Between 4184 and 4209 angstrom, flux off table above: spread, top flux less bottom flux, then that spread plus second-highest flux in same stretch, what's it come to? 9.03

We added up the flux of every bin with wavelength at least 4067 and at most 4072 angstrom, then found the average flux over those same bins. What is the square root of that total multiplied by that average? 14.8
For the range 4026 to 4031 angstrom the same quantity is 15.0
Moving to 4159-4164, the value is 15.7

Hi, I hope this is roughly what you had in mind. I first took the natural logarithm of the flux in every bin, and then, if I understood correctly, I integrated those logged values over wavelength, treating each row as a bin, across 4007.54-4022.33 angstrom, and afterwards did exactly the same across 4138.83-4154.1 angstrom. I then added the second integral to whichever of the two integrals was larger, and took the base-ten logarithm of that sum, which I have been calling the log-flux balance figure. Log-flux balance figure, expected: 1.769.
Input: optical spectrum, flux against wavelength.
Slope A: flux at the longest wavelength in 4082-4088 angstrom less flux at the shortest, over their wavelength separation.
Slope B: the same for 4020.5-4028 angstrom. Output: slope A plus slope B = 0.007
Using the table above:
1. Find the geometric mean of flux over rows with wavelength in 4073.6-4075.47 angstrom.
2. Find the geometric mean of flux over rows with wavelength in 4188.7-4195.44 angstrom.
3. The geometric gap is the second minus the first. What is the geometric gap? 0.16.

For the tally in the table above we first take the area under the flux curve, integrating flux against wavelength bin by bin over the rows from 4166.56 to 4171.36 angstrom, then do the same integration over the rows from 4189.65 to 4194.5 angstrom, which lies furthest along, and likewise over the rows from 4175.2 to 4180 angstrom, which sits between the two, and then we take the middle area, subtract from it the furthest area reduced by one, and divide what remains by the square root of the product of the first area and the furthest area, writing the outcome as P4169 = -0.04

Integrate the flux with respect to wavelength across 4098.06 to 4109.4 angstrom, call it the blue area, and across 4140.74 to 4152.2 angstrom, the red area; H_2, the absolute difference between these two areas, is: 0.6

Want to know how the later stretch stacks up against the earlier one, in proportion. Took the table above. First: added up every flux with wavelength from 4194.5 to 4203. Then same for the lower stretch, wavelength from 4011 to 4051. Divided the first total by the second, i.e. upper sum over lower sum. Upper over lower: 0.20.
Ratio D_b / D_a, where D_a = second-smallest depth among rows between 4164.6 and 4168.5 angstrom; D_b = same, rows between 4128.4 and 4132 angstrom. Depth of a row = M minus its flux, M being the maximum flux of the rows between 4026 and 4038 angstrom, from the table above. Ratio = 0.9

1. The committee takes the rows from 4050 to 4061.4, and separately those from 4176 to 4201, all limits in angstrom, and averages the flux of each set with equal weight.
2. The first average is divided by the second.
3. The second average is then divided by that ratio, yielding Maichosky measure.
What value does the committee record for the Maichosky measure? 6.52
